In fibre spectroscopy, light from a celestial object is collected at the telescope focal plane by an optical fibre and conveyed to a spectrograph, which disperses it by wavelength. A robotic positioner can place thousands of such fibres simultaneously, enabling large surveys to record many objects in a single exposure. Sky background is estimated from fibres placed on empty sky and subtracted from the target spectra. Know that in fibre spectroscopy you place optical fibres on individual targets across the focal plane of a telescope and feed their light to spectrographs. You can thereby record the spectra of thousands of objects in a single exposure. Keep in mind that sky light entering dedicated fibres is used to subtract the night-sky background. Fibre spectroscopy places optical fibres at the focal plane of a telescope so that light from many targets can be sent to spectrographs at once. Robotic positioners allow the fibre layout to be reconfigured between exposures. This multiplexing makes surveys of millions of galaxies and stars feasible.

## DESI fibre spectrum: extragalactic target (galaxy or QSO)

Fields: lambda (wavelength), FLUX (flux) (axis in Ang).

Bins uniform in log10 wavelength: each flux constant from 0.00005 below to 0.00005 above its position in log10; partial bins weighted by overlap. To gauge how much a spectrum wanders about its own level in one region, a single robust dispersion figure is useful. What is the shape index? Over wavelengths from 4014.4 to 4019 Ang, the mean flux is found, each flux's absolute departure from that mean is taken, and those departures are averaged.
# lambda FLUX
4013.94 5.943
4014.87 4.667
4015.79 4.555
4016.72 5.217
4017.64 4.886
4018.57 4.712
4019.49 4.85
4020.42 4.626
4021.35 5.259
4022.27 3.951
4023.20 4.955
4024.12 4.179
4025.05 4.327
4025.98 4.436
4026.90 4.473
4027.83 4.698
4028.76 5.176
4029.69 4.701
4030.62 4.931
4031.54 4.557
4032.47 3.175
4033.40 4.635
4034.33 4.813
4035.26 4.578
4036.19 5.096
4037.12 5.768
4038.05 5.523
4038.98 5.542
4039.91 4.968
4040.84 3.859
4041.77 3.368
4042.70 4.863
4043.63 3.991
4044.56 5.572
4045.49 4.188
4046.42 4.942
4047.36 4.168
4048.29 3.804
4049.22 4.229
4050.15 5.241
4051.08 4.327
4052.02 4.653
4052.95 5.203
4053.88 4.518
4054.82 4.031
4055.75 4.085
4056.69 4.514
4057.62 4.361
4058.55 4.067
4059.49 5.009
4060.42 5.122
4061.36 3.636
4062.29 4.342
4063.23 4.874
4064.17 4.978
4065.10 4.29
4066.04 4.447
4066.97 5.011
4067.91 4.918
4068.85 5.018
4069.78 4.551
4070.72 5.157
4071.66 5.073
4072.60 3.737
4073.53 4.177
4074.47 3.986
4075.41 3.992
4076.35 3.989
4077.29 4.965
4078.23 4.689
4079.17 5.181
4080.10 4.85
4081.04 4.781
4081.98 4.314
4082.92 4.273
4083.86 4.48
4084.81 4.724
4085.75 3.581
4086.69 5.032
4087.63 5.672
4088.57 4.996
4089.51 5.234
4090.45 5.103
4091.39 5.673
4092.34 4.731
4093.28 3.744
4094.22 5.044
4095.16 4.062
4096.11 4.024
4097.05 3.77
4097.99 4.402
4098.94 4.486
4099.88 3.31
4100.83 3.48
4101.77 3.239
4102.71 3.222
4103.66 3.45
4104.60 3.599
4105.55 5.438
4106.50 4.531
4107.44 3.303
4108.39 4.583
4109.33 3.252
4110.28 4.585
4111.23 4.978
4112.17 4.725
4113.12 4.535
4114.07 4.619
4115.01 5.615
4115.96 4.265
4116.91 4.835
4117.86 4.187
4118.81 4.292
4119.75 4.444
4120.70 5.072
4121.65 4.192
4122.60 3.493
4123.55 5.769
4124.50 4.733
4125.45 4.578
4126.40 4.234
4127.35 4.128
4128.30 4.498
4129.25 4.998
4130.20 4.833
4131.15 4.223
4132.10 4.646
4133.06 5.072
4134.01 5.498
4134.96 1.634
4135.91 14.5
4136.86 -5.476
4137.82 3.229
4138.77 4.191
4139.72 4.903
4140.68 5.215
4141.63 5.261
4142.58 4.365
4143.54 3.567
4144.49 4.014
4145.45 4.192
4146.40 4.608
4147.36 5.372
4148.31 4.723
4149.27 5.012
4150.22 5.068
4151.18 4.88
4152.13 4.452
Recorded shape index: 0.20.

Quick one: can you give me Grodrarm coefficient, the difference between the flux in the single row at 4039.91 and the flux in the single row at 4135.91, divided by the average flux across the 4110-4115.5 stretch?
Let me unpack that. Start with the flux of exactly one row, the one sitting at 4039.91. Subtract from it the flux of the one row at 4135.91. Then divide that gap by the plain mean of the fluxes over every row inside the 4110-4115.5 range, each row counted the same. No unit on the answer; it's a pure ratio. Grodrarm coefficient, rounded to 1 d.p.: -2.0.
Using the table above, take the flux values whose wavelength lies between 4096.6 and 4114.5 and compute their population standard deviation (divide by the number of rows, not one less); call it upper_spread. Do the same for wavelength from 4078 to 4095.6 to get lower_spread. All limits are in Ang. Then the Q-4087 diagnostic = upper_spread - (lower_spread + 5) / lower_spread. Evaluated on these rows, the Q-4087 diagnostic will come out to -9.3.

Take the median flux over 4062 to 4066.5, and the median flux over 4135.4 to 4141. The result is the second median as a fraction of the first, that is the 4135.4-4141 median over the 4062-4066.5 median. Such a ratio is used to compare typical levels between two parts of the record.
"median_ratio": 1.02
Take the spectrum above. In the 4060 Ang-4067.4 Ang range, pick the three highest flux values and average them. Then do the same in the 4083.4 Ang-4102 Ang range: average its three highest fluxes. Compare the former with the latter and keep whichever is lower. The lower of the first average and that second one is 5.04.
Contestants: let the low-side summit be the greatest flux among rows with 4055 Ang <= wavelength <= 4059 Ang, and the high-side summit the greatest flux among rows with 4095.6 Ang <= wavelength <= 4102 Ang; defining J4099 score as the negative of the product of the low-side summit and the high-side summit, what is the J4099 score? -20.2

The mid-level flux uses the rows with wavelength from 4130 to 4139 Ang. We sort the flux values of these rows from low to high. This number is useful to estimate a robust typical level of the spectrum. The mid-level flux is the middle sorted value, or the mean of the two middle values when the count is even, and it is 4.43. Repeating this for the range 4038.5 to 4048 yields 4.53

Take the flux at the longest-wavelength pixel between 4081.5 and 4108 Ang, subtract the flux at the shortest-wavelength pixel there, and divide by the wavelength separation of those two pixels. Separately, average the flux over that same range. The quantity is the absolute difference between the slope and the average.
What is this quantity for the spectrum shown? 4.36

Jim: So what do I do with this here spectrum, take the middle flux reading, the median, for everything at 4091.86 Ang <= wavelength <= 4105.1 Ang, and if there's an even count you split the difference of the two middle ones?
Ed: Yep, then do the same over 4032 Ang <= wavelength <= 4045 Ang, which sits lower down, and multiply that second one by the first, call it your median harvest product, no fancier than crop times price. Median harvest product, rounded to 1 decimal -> 18.2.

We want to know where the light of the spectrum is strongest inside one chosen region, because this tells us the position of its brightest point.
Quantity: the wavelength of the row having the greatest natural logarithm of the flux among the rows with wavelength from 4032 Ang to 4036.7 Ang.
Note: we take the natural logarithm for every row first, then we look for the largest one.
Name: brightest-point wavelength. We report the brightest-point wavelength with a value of 4036.19 Ang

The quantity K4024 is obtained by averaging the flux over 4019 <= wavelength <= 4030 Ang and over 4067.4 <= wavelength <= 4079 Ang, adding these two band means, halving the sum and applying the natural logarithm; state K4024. 1.52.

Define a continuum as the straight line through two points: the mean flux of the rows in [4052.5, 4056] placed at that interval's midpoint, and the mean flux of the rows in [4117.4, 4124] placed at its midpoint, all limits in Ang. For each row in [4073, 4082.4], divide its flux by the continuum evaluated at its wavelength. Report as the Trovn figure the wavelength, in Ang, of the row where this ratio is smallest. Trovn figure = 4074.47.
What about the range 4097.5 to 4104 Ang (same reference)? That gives 4102.71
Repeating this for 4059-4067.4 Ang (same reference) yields 4061.36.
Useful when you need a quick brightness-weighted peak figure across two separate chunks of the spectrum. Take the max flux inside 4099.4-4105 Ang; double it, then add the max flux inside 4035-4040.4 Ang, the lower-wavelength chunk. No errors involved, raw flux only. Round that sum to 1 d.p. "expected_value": 13.0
